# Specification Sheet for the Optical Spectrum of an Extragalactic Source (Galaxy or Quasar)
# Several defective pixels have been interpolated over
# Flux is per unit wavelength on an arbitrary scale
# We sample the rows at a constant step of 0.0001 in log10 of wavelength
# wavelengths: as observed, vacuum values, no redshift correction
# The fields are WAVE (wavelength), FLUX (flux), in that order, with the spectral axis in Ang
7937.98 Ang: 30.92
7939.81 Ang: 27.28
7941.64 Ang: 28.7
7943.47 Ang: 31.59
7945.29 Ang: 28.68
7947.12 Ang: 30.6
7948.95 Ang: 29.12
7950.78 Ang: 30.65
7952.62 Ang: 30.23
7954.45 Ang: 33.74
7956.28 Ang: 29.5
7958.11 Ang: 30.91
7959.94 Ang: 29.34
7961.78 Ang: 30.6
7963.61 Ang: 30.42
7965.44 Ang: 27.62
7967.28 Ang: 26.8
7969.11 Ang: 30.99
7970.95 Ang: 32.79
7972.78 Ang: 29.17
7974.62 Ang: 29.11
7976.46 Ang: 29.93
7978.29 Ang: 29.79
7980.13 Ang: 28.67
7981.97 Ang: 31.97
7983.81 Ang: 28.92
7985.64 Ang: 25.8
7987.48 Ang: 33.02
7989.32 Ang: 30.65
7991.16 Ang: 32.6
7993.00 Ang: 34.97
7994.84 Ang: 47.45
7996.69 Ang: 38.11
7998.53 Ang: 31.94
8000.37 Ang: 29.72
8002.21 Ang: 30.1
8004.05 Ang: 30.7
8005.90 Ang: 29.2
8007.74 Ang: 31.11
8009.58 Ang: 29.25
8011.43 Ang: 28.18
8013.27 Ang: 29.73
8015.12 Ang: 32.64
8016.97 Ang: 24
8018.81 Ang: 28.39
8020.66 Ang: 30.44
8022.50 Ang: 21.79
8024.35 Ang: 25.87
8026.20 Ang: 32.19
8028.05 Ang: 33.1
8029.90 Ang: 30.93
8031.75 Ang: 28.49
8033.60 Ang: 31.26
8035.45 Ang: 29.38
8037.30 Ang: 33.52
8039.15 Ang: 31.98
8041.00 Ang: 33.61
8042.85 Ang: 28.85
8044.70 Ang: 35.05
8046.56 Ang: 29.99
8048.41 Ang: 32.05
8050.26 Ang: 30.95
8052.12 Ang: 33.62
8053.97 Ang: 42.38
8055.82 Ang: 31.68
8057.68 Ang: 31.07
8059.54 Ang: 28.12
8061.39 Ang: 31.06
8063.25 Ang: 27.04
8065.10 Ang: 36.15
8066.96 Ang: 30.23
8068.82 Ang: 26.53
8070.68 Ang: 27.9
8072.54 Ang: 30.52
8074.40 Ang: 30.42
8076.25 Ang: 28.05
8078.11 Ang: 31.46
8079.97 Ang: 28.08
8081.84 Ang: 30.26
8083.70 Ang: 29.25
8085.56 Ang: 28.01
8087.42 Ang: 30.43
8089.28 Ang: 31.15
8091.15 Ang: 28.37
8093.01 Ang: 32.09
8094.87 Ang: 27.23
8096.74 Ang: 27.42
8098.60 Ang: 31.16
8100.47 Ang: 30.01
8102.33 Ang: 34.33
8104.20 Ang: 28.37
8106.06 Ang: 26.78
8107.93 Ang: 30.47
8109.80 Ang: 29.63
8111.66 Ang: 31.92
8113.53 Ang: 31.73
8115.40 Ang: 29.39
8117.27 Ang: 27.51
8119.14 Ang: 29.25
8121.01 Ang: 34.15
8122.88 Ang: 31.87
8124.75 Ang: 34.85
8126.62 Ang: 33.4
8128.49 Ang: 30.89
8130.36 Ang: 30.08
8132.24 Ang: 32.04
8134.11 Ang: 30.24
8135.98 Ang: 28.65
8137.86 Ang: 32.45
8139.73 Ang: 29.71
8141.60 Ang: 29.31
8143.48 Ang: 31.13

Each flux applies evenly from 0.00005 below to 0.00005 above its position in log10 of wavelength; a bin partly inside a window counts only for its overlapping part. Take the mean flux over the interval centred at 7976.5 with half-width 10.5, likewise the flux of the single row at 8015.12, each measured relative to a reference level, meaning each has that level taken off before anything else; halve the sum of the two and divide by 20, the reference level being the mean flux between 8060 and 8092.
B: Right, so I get 0.07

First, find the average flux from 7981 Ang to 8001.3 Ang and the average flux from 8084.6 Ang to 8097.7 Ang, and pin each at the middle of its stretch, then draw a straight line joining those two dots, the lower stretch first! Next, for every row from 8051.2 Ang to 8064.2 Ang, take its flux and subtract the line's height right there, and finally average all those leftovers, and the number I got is 1.6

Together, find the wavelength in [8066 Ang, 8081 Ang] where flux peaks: 8078.11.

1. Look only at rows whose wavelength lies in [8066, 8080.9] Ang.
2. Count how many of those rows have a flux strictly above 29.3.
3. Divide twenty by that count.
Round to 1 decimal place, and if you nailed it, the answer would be 5.0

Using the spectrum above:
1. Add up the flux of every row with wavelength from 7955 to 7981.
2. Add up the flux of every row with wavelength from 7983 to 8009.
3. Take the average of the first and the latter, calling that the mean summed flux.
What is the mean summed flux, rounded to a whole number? 435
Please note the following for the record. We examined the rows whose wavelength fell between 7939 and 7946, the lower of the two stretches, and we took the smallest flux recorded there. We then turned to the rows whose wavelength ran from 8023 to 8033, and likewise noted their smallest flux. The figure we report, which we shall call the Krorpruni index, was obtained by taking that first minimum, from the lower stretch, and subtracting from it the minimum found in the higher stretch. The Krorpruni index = 1.4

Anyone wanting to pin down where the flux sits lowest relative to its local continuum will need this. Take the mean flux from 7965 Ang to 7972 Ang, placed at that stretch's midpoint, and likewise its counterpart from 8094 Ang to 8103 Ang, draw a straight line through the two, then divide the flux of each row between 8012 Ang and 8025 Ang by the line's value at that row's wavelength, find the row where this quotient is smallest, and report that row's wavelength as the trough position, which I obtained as 8022.50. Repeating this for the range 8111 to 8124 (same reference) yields 8117.27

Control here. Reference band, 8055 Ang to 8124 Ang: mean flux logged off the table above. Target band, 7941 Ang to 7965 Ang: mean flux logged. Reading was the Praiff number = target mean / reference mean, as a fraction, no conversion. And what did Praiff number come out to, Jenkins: 1.01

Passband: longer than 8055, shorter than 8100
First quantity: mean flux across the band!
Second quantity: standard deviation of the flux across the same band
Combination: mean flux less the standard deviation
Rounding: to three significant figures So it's 27.6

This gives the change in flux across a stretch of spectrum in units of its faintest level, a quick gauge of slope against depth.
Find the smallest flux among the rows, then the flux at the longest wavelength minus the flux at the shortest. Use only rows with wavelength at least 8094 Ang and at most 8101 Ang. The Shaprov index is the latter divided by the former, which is 0.10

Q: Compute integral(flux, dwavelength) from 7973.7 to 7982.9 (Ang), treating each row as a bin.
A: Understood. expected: 275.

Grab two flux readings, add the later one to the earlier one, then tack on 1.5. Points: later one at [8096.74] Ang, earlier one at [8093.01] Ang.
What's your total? 61.0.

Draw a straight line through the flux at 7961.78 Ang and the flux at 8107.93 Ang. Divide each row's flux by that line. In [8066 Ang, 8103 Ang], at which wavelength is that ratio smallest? 8068.82 Ang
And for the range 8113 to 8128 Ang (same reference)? 8117.27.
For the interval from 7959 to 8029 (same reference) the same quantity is 8022.50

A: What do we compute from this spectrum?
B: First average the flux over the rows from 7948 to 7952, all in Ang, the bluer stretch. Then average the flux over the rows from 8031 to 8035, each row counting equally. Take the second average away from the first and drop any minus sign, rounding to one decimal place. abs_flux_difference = 0.0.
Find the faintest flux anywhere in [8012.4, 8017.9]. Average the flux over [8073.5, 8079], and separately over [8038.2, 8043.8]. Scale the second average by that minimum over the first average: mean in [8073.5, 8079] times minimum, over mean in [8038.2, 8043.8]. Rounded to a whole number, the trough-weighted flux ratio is 23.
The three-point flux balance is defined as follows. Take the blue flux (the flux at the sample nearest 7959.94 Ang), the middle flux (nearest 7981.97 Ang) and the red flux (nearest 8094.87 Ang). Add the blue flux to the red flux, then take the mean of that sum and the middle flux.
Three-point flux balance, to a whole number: 44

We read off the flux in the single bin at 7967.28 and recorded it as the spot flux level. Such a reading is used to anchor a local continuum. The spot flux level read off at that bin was 26.8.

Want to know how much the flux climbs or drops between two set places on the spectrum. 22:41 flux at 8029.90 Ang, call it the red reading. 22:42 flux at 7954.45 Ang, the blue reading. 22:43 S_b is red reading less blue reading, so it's -2.8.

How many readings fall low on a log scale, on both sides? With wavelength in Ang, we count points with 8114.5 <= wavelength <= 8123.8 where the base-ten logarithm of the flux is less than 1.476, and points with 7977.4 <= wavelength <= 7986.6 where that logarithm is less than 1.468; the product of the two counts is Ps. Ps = 9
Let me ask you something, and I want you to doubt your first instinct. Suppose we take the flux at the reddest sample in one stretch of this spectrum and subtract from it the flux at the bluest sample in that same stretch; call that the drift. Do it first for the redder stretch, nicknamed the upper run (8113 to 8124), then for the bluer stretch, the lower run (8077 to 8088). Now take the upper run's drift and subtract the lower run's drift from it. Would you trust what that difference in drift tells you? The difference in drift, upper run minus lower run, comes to 1.2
